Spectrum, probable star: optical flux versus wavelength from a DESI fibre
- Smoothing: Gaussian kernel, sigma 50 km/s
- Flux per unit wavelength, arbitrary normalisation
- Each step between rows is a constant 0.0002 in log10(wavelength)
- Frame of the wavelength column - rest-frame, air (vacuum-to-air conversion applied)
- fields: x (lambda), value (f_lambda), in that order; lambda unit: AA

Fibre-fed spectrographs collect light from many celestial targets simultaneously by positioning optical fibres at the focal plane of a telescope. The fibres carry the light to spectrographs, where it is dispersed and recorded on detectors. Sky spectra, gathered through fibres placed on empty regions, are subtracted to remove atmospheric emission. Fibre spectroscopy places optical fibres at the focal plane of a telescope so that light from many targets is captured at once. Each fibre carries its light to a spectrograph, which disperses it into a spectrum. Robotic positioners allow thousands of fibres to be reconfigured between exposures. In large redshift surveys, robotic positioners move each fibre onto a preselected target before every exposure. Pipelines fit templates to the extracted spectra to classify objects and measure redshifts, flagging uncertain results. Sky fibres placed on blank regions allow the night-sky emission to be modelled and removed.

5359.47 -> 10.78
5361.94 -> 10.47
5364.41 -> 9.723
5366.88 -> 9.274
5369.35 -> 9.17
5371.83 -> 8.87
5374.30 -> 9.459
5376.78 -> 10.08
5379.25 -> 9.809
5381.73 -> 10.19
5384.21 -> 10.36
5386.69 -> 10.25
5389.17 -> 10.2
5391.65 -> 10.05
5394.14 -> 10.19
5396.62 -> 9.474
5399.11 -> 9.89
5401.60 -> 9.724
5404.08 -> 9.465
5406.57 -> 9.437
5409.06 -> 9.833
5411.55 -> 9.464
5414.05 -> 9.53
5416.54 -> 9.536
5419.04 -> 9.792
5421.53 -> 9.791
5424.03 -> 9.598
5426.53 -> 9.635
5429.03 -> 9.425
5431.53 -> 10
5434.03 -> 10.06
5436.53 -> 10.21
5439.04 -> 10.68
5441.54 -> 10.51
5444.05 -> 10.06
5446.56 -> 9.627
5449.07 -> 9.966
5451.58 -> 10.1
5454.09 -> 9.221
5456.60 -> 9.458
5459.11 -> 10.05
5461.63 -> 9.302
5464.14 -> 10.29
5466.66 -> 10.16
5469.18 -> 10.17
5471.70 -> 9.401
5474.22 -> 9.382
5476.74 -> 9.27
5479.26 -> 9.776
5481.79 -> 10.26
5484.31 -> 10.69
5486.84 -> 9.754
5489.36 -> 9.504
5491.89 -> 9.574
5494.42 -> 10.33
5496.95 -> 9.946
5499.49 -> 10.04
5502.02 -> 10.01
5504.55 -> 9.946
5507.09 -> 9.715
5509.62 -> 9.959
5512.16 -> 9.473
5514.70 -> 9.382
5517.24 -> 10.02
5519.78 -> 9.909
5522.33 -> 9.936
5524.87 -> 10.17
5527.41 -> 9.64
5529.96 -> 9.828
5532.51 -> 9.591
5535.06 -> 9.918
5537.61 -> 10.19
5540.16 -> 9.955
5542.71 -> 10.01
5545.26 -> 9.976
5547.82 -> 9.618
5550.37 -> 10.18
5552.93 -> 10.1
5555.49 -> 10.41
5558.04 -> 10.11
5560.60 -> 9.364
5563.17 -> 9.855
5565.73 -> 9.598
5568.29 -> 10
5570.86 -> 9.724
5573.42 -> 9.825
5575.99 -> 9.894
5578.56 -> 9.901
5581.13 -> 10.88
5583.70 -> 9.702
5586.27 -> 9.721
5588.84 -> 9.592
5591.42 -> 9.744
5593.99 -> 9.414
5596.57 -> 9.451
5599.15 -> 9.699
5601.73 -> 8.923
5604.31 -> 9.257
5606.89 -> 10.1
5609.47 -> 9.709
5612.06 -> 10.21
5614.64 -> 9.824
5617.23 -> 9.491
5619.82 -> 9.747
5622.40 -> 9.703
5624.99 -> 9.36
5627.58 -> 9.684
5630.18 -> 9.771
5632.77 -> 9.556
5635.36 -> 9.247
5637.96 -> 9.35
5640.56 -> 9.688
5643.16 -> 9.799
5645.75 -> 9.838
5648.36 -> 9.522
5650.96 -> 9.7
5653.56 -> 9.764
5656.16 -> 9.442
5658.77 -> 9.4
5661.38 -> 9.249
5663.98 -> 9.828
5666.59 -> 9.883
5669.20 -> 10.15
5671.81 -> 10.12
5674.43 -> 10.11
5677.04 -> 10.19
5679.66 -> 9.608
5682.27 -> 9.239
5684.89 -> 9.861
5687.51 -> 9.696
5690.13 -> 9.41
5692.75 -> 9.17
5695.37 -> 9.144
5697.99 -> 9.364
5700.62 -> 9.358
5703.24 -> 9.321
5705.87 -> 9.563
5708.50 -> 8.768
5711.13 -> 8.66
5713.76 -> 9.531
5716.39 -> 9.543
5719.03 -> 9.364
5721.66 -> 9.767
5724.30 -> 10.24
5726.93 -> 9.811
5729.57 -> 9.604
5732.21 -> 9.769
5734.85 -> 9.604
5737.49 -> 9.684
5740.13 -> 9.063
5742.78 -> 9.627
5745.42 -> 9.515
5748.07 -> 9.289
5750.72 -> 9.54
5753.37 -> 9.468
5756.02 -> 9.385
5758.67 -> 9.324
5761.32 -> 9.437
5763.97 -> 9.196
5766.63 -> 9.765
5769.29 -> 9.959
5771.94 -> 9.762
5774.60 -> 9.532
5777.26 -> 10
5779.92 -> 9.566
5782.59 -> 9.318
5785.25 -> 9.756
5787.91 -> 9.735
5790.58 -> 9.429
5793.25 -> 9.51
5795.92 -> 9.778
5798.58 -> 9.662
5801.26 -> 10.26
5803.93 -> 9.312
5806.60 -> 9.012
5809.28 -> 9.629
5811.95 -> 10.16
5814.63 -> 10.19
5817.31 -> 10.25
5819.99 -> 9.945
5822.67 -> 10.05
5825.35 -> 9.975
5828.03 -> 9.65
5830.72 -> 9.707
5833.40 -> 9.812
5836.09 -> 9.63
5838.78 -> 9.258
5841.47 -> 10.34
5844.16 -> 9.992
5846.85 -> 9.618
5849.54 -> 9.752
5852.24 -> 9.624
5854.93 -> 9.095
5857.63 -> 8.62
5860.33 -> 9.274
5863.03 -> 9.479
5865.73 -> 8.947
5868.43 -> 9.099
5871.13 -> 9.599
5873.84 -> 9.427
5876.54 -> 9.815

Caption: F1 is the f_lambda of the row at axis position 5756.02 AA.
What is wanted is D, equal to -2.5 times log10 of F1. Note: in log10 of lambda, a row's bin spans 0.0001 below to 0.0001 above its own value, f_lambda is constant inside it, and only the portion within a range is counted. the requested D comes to -2.43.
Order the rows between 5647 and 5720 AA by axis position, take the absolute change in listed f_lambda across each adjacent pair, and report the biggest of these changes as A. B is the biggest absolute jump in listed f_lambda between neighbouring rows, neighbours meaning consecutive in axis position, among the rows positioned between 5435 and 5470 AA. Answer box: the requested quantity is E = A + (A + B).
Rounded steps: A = 0.87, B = 0.99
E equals 2.7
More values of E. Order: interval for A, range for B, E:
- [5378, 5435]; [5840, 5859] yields 2.0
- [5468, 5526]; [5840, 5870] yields 2.5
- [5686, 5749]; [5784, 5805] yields 2.7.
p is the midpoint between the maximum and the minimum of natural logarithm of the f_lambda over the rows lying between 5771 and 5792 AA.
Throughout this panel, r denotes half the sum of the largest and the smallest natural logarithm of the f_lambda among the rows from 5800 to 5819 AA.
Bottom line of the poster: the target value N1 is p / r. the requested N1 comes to 1.00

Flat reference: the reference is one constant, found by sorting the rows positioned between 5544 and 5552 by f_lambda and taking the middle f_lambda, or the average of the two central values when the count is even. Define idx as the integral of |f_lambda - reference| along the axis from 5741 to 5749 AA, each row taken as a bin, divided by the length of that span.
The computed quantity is 0.51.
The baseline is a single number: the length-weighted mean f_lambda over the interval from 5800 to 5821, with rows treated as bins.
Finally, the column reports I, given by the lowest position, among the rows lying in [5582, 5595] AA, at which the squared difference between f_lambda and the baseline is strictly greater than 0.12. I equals 5593.99 AA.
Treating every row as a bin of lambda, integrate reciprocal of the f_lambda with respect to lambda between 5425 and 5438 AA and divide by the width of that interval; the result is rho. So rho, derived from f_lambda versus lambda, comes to 0.1014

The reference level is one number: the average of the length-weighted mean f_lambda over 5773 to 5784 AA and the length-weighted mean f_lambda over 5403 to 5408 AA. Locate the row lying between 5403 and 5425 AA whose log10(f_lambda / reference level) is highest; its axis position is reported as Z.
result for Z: 5409.06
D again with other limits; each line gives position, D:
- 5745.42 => -2.45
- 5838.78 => -2.42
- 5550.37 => -2.52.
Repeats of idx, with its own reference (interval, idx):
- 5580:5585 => 0.58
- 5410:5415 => 0.46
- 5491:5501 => 0.20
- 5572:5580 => 0.12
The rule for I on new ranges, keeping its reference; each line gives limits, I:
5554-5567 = 5555.49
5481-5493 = 5481.79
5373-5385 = 5374.30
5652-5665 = 5656.16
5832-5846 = 5838.78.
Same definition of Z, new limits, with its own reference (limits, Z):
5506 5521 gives 5517.24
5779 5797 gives 5795.92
